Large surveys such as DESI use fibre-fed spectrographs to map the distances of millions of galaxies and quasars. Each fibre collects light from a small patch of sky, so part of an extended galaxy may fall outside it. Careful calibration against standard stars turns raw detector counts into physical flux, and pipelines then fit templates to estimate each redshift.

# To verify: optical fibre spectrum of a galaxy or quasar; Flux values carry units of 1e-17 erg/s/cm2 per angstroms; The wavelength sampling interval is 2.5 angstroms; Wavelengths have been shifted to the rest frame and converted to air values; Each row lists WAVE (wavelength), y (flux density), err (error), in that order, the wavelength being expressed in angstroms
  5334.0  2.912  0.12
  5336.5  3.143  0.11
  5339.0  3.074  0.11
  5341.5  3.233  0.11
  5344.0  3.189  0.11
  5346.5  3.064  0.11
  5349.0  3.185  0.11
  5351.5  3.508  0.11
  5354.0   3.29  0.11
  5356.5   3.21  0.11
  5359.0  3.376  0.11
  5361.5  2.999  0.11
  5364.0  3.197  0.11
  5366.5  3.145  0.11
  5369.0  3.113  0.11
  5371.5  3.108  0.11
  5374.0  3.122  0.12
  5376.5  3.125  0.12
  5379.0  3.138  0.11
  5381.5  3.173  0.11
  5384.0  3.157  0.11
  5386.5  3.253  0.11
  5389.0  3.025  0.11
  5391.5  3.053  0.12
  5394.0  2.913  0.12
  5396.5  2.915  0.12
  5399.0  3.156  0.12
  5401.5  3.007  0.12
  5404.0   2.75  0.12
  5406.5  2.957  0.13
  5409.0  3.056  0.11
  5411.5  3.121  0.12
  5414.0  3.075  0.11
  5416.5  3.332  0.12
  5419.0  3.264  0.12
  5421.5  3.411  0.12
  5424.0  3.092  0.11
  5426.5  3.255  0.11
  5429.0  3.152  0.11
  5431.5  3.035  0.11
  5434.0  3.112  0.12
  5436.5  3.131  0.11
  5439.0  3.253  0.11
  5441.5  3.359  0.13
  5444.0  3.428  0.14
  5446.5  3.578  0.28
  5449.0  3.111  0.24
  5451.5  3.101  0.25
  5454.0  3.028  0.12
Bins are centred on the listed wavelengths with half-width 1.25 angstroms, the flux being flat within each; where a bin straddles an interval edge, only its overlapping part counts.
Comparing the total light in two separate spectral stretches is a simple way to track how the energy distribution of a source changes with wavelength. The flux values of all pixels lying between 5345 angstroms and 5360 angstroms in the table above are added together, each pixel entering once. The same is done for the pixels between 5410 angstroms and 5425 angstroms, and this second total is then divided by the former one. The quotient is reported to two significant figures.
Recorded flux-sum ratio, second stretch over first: 0.98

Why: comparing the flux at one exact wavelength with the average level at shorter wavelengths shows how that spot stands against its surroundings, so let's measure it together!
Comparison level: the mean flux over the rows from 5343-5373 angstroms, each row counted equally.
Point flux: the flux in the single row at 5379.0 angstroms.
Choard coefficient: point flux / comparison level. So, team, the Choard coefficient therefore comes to 0.98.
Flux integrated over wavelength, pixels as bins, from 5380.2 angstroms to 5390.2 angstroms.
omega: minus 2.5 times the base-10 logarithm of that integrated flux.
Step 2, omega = -3.75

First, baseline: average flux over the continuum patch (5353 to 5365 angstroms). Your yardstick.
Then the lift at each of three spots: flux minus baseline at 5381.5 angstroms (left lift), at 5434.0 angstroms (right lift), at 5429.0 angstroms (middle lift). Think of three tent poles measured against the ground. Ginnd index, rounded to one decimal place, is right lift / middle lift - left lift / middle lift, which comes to 1.0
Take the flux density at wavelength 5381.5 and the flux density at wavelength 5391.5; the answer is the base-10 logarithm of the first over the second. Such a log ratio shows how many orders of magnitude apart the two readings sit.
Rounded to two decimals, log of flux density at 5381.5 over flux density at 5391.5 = 0.02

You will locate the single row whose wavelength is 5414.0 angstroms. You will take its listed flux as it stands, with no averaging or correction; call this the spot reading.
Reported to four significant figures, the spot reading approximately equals 3.075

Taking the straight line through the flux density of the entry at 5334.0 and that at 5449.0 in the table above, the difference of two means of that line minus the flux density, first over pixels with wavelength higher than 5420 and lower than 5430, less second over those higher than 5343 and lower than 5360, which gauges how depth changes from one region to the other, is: 0.16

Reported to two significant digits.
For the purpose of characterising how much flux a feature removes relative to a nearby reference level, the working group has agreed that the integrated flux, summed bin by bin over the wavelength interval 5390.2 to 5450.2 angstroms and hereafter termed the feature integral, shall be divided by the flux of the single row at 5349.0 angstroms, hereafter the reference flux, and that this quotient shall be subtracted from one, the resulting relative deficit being -58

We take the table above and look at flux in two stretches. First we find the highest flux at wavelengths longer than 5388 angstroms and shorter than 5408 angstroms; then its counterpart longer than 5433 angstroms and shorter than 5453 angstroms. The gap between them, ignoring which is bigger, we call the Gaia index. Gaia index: 0.42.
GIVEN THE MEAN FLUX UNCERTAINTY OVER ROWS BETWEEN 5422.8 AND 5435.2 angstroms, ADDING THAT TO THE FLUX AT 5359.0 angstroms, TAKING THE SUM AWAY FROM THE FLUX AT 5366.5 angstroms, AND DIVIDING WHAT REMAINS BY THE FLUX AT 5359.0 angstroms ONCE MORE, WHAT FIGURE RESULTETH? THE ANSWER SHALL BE -0.10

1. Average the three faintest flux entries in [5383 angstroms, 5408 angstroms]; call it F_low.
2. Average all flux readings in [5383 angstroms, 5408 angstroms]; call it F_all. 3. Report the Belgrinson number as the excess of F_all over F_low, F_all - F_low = 0.16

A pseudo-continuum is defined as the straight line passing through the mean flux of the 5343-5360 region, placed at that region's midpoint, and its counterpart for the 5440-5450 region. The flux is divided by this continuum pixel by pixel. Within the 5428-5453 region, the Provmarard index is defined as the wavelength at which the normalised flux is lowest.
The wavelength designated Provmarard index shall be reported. 5431.5 angstroms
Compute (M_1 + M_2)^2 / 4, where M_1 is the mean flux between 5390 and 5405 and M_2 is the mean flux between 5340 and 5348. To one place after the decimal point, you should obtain 9.4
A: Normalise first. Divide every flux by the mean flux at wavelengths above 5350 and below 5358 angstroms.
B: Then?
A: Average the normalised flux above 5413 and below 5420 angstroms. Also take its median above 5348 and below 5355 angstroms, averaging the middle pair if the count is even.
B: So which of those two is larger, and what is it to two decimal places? 0.99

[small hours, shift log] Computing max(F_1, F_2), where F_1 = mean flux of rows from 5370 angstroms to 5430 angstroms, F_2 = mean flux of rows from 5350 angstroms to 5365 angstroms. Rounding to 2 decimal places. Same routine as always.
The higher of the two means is 3.26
